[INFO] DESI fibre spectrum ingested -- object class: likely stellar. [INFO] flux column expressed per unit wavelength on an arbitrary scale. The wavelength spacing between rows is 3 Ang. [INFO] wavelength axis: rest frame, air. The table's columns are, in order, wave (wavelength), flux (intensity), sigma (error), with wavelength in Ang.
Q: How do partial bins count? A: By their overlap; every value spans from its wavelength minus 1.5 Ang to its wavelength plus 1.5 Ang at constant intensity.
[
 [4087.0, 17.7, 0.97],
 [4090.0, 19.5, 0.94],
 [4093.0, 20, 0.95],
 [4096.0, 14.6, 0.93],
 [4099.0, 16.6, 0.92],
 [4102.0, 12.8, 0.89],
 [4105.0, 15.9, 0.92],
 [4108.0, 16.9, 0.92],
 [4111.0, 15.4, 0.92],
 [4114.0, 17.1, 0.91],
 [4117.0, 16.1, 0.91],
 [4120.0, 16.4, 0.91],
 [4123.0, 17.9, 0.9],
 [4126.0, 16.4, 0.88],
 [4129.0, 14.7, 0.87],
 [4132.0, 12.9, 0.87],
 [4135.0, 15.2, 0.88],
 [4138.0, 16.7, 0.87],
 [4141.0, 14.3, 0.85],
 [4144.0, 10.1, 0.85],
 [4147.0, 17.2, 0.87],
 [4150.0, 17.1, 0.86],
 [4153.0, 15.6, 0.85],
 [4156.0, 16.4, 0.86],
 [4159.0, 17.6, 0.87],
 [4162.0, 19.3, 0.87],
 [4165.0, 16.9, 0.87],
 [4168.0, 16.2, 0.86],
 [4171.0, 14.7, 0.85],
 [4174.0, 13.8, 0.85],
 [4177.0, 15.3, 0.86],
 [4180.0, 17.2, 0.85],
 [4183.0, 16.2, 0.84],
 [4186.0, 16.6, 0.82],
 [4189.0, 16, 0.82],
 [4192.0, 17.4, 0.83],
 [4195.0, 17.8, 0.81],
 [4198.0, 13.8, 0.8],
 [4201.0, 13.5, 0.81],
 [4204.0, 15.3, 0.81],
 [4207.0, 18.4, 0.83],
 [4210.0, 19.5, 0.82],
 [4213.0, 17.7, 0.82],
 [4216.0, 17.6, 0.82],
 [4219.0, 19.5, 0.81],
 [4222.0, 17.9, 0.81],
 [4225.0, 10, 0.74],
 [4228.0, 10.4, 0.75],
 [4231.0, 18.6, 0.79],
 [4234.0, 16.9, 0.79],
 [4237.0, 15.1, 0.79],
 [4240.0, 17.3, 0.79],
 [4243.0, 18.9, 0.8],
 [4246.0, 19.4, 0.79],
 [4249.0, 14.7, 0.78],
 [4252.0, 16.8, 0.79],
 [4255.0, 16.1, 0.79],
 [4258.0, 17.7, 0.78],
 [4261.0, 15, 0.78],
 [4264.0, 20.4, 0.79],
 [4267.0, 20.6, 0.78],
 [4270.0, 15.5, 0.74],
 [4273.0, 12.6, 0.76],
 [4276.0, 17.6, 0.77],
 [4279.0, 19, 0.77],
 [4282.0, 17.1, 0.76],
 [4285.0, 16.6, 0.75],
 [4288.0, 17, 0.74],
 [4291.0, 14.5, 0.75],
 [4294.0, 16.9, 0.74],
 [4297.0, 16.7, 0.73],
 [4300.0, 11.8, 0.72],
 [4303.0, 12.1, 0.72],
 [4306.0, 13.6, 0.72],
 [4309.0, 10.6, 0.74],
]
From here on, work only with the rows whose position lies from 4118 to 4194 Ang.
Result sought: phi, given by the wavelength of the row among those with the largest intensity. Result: 4162.0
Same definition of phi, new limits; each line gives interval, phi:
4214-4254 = 4219.0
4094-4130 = 4123.0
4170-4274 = 4267.0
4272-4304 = 4279.0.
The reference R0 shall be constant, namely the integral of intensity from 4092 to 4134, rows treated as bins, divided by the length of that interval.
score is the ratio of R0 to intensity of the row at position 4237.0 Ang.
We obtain 1.05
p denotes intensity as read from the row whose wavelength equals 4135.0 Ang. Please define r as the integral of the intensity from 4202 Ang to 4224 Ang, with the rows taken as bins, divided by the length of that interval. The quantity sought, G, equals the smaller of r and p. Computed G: 15.2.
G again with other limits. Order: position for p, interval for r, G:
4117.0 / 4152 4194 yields 16.1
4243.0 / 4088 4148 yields 15.8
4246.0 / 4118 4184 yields 15.8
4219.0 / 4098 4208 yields 15.9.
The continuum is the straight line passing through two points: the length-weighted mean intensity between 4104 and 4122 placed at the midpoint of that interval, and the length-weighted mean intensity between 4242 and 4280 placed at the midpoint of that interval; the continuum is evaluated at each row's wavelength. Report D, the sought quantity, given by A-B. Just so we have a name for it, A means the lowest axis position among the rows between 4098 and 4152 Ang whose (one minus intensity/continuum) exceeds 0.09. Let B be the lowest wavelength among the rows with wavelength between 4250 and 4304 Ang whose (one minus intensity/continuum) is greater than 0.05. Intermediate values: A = 4102.0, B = 4255.0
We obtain -153 Ang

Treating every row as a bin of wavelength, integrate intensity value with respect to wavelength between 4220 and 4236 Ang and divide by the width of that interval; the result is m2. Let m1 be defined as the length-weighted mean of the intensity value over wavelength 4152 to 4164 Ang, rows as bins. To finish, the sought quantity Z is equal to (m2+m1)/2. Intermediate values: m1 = 17.3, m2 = 14.9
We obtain 16.1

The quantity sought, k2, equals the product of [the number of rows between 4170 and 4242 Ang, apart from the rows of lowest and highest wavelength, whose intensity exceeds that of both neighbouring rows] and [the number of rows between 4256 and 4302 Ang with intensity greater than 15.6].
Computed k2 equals 60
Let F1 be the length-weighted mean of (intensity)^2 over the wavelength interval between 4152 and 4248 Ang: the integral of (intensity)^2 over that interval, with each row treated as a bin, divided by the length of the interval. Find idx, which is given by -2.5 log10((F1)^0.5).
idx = -3.05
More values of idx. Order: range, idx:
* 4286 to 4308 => -2.92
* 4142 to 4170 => -3.04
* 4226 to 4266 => -3.07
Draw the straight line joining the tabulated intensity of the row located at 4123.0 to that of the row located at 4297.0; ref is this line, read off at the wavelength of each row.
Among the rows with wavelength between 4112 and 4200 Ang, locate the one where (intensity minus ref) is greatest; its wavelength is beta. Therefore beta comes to 4162.0 Ang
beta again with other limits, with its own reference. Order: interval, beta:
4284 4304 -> 4288.0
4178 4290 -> 4267.0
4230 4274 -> 4267.0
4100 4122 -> 4114.0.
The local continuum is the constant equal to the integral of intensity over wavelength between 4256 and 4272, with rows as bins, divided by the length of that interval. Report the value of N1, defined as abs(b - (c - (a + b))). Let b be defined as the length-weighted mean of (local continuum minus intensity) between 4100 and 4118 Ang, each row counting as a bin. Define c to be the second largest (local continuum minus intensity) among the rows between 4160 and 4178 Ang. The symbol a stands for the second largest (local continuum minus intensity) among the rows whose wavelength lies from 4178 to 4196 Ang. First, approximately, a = 1.4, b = 1.91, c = 2.9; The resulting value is 2.3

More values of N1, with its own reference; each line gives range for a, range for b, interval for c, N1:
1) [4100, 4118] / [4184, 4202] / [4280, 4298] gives 4.6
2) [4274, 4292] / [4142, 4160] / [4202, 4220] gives 5.1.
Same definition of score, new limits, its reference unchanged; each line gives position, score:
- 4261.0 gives 1.06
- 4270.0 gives 1.03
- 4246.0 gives 0.82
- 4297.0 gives 0.95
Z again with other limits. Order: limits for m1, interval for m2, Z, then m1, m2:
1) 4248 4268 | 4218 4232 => 16.2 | 17.3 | 15.0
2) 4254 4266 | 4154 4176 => 16.9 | 17.5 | 16.4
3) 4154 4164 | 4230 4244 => 17.4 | 17.6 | 17.3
